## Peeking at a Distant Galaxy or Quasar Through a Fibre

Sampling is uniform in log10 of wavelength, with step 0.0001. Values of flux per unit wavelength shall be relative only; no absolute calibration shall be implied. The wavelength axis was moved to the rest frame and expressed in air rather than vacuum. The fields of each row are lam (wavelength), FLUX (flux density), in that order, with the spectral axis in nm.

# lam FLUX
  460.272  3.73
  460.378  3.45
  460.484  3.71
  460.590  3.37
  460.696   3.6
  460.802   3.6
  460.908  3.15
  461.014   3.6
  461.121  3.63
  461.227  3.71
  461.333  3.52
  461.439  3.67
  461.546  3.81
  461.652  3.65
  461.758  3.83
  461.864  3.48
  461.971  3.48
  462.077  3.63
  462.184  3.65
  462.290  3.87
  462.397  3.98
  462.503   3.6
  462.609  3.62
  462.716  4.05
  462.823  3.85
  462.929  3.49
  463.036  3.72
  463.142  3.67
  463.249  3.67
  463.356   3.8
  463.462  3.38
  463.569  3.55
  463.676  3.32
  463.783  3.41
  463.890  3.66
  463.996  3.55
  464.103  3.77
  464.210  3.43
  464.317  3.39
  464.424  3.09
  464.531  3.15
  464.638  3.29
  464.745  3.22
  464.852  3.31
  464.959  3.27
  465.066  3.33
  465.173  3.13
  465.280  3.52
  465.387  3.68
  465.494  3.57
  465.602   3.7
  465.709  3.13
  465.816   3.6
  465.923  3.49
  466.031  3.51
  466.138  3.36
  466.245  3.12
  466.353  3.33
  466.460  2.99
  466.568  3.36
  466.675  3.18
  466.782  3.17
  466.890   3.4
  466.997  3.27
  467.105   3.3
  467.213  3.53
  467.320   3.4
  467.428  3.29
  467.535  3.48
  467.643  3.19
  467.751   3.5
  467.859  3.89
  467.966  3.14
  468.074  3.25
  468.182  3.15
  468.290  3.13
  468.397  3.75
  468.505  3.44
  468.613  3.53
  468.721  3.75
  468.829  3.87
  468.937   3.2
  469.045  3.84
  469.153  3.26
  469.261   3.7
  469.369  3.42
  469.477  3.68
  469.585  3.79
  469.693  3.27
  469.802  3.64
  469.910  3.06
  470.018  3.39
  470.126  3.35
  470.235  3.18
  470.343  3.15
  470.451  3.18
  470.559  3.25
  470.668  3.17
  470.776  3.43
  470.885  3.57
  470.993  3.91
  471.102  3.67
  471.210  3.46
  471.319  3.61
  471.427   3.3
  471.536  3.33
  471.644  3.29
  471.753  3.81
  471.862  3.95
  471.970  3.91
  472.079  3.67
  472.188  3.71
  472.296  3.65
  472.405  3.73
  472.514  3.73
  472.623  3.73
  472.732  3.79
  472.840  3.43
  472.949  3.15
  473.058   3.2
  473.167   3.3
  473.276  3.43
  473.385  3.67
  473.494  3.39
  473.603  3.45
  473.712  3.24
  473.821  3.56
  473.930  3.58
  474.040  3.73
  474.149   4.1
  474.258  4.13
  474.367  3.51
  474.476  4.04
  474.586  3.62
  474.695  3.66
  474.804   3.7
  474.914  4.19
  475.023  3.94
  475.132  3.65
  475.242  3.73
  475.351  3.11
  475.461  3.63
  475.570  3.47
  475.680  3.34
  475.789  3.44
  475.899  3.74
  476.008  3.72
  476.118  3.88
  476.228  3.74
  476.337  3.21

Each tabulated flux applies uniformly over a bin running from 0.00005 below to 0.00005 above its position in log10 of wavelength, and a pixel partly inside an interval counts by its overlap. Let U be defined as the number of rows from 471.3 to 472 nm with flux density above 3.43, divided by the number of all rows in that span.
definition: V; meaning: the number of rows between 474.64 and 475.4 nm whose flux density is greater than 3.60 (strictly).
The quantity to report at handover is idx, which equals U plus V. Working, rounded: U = 0.57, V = 6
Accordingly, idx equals 6.6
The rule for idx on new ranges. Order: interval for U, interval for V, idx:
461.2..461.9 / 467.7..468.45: 3.0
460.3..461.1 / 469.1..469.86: 4.7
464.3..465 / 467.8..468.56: 2.0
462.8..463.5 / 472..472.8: 7.9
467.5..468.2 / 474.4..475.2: 7.4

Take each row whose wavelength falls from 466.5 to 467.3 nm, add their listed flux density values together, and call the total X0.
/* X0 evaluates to 23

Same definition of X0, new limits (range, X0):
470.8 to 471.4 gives 18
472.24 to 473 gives 25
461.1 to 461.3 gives 7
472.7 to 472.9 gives 7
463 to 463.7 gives 25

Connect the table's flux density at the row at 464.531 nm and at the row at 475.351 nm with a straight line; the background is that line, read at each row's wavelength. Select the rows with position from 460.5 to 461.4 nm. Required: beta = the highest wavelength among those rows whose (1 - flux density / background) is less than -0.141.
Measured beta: 461.227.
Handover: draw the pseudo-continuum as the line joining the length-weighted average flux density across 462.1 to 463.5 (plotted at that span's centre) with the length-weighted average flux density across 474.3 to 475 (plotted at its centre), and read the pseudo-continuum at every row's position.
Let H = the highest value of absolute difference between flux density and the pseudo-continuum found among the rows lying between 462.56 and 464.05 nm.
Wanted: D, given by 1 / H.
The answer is 2.45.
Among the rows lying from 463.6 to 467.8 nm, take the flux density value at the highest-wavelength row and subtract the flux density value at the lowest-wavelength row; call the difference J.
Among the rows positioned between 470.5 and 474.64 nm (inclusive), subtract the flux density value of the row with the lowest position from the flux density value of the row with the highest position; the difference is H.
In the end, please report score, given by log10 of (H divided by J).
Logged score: 0.3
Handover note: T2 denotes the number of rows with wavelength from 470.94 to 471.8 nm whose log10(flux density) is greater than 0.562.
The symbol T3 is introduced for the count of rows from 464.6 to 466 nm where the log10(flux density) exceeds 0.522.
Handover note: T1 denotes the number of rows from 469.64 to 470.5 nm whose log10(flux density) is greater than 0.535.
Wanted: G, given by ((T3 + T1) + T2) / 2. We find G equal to 5.5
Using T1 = 1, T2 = 3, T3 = 7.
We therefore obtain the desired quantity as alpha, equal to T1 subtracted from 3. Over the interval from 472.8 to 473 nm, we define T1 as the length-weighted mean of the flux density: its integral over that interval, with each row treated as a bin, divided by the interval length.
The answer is -0.28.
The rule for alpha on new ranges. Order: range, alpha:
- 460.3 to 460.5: -0.57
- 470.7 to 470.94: -0.48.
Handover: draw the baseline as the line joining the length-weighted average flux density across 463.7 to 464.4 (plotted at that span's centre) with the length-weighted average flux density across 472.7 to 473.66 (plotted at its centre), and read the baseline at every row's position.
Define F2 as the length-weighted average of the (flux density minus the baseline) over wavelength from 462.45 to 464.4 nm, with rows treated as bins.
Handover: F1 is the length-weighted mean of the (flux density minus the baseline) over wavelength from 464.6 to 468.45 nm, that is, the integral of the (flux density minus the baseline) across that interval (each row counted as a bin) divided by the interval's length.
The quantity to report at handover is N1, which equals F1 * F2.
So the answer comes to -0.011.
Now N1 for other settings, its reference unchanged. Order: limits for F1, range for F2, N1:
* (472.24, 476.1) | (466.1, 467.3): -0.043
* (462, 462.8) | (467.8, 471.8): 0.001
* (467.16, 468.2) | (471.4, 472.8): -0.019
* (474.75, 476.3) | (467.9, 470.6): -0.010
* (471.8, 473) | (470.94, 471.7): 0.019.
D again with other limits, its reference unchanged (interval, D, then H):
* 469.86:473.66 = 1.41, 0.71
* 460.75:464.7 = 1.56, 0.64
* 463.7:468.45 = 1.32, 0.76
